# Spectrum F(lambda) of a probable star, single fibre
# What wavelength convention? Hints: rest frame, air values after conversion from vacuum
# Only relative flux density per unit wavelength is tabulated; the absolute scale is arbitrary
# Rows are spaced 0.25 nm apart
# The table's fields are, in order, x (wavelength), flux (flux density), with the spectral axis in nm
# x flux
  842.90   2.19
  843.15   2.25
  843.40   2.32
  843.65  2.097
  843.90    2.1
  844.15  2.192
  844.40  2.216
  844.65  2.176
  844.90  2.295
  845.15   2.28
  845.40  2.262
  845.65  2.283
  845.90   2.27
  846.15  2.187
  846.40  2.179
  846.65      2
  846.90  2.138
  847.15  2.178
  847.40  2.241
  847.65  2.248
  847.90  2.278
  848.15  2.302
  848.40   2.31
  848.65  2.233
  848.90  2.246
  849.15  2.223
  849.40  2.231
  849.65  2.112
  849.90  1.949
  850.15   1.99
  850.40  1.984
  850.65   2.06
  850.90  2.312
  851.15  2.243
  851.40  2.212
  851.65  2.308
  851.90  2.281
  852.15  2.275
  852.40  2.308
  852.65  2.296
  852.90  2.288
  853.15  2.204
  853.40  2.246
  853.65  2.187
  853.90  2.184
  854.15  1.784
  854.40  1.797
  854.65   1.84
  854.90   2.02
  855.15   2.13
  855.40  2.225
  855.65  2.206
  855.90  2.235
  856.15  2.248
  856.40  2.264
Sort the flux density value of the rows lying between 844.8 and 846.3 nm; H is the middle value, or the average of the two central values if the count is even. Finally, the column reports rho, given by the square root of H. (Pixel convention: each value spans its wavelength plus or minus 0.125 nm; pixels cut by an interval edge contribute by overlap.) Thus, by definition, 1.51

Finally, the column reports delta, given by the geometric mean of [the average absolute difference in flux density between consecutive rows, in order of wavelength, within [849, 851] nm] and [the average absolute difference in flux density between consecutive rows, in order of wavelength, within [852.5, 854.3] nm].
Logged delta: 0.097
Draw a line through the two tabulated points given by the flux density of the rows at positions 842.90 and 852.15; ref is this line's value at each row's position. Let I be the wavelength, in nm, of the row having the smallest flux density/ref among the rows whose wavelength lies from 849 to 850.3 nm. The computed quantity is 849.90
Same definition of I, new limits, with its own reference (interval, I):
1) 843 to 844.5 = 843.65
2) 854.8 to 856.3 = 854.90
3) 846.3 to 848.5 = 846.65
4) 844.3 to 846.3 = 846.15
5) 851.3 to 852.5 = 851.40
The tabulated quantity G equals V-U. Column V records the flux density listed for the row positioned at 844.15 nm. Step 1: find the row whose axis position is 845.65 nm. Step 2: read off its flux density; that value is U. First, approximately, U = 2.283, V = 2.192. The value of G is -0.091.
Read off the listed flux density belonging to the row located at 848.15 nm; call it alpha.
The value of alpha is 2.302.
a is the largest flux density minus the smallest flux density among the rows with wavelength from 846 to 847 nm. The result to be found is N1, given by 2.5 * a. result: 0.47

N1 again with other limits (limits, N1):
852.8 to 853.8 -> 0.25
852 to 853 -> 0.08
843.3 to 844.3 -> 0.56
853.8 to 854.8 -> 1.00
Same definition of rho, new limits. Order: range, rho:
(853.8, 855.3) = 1.39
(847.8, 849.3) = 1.50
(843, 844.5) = 1.48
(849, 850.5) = 1.43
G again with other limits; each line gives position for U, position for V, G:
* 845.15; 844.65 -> -0.104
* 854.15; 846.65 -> 0.216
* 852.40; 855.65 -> -0.102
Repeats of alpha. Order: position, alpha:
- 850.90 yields 2.312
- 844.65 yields 2.176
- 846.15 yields 2.187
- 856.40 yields 2.264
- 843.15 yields 2.25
